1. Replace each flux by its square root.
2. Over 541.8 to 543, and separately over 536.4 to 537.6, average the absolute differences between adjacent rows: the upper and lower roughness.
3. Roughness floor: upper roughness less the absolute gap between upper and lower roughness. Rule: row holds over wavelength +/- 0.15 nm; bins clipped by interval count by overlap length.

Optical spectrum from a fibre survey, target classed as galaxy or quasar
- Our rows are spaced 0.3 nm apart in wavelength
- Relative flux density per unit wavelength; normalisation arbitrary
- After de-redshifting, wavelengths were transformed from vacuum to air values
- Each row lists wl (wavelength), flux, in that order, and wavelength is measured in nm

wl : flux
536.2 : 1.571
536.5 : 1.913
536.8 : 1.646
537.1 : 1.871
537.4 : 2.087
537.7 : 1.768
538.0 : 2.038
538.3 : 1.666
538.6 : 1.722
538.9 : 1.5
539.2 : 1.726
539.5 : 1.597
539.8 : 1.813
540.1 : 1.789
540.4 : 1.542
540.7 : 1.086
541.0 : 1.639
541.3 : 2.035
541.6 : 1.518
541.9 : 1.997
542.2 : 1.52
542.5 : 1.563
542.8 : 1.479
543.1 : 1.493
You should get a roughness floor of 0.07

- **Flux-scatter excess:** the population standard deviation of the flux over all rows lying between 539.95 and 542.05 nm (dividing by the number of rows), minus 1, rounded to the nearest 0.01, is -0.70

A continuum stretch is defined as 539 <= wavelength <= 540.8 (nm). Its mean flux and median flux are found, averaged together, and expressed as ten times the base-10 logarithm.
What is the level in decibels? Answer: 2.1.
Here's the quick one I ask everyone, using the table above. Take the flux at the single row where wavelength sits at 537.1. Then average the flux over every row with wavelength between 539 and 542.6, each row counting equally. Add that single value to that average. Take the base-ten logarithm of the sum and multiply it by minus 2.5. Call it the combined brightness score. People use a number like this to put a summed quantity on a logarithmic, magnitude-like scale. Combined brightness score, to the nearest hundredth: -1.37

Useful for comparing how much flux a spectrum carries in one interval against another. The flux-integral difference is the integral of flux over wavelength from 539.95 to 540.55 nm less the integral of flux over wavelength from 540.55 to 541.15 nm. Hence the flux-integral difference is 0.18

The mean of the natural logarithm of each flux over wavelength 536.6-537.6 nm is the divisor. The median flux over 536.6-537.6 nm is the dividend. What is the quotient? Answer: 3.0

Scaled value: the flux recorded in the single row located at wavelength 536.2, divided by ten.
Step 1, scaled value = 0.157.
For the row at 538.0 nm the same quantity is 0.204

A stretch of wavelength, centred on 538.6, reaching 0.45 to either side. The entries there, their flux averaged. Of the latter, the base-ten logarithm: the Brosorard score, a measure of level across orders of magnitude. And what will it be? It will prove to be 0.212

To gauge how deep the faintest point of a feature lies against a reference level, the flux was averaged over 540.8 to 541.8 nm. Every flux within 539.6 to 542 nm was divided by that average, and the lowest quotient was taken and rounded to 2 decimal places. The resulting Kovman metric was 0.63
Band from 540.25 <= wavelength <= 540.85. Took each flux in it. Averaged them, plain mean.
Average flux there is 1.31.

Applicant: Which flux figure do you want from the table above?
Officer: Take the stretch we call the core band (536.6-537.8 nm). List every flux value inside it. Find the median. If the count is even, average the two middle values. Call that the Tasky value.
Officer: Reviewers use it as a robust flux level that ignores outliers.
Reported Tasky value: 1.82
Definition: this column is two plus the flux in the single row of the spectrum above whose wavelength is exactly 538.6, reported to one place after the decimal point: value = 3.7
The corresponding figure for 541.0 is 3.6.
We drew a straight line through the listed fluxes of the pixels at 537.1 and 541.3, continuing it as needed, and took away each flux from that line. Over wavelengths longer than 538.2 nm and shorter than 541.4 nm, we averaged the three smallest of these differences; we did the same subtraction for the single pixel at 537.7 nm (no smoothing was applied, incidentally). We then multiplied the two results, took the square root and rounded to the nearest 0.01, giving 0.12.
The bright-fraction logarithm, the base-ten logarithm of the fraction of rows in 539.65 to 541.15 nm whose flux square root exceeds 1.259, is -0.22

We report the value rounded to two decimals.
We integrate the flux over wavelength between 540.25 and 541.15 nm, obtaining 1.28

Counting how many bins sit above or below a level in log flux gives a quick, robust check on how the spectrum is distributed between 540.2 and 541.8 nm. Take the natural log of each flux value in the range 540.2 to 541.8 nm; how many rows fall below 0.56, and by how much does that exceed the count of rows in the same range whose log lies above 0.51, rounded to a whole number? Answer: 3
